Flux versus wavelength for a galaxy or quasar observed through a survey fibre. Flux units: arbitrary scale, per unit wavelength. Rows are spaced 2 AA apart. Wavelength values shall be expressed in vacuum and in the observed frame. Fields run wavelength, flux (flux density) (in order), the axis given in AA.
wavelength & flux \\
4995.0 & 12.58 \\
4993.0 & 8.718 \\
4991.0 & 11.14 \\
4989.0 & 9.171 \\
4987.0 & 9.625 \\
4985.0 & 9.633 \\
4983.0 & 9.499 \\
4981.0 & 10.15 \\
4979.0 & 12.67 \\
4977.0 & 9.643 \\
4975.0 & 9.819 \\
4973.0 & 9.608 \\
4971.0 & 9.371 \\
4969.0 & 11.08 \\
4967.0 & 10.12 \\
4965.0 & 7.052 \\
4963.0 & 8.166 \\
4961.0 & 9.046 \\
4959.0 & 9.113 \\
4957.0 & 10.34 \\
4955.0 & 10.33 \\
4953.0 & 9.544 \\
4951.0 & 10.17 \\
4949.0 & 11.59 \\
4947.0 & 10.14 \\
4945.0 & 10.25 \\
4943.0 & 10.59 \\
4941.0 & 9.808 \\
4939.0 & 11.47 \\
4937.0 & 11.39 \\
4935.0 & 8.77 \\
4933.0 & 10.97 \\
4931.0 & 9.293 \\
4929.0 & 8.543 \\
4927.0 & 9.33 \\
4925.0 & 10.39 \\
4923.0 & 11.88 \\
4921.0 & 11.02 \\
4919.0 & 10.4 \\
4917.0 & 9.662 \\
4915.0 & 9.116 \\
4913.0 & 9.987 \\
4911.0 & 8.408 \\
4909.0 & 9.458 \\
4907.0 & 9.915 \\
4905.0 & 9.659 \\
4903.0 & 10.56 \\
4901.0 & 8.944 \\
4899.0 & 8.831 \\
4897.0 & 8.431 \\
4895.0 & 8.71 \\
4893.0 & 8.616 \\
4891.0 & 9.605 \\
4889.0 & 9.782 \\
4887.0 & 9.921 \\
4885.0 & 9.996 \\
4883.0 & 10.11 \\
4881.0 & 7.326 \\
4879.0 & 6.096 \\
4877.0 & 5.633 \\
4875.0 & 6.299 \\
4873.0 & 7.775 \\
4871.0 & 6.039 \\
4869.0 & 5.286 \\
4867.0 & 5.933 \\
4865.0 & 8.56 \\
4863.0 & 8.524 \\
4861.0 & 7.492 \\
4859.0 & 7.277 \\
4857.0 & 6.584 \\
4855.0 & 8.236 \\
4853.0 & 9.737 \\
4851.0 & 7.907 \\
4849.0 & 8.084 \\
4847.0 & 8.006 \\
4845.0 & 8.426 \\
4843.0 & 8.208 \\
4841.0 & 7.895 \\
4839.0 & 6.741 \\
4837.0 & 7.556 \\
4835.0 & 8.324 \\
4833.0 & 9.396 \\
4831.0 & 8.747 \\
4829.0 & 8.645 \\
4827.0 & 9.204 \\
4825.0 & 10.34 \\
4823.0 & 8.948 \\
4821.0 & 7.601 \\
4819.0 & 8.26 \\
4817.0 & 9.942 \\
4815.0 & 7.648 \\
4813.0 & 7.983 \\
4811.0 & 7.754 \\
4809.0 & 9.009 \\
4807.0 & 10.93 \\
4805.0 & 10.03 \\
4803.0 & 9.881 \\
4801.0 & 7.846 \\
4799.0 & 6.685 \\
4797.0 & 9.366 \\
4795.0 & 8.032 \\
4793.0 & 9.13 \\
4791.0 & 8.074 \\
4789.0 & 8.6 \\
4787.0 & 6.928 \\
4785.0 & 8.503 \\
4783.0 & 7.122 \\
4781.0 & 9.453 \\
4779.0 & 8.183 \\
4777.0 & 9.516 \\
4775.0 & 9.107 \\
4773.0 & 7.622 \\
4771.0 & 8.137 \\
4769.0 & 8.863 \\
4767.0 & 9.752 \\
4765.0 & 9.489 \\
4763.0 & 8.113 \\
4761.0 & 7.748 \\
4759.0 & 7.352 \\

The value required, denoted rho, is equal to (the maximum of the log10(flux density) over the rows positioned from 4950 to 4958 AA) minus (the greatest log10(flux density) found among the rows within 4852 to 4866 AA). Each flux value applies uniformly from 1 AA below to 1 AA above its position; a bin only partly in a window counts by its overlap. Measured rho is 0.03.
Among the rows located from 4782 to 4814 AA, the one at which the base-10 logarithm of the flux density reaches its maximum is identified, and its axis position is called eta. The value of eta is 4807.0 AA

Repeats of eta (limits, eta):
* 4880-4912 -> 4903.0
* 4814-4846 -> 4825.0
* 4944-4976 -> 4949.0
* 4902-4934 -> 4923.0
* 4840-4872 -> 4853.0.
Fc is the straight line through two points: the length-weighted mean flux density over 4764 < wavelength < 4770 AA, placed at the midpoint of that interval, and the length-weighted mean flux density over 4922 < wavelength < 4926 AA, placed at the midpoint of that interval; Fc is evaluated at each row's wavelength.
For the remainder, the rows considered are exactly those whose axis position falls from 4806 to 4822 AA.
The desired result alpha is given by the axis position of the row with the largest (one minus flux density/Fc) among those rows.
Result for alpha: 4821.0 AA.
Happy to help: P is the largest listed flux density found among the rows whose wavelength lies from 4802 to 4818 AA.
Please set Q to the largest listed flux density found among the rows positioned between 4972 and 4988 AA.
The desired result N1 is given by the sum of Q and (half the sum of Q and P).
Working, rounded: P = 10.93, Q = 12.67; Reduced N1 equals 24.5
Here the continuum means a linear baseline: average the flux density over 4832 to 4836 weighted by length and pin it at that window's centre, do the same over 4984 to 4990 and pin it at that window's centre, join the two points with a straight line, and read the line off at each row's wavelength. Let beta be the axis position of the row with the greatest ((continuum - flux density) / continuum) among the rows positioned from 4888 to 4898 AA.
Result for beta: 4897.0 AA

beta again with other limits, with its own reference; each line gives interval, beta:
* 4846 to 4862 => 4857.0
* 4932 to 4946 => 4935.0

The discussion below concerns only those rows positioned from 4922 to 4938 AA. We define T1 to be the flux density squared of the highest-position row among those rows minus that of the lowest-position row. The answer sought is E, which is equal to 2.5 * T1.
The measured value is -29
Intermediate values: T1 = -11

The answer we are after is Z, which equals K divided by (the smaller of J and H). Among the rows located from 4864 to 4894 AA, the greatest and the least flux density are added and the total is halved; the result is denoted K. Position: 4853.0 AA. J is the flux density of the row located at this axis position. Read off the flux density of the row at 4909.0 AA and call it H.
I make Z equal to 0.81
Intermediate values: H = 9.458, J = 9.737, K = 7.7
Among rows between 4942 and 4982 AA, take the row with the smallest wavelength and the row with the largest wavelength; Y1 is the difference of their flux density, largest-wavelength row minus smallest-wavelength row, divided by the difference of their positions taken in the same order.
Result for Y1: -0.012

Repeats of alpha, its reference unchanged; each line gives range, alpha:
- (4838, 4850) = 4839.0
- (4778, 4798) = 4787.0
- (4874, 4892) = 4877.0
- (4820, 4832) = 4821.0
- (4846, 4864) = 4857.0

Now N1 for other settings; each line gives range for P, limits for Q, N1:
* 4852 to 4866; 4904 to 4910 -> 19.7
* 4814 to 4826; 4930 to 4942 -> 22.4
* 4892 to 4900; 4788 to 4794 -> 18.1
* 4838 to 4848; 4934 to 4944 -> 21.4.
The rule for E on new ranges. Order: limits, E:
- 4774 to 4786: -27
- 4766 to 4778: -11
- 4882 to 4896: -66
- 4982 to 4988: 6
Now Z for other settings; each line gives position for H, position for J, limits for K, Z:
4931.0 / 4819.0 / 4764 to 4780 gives 1.05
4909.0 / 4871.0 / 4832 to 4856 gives 1.36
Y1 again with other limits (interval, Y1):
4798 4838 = 0.023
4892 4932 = 0.018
